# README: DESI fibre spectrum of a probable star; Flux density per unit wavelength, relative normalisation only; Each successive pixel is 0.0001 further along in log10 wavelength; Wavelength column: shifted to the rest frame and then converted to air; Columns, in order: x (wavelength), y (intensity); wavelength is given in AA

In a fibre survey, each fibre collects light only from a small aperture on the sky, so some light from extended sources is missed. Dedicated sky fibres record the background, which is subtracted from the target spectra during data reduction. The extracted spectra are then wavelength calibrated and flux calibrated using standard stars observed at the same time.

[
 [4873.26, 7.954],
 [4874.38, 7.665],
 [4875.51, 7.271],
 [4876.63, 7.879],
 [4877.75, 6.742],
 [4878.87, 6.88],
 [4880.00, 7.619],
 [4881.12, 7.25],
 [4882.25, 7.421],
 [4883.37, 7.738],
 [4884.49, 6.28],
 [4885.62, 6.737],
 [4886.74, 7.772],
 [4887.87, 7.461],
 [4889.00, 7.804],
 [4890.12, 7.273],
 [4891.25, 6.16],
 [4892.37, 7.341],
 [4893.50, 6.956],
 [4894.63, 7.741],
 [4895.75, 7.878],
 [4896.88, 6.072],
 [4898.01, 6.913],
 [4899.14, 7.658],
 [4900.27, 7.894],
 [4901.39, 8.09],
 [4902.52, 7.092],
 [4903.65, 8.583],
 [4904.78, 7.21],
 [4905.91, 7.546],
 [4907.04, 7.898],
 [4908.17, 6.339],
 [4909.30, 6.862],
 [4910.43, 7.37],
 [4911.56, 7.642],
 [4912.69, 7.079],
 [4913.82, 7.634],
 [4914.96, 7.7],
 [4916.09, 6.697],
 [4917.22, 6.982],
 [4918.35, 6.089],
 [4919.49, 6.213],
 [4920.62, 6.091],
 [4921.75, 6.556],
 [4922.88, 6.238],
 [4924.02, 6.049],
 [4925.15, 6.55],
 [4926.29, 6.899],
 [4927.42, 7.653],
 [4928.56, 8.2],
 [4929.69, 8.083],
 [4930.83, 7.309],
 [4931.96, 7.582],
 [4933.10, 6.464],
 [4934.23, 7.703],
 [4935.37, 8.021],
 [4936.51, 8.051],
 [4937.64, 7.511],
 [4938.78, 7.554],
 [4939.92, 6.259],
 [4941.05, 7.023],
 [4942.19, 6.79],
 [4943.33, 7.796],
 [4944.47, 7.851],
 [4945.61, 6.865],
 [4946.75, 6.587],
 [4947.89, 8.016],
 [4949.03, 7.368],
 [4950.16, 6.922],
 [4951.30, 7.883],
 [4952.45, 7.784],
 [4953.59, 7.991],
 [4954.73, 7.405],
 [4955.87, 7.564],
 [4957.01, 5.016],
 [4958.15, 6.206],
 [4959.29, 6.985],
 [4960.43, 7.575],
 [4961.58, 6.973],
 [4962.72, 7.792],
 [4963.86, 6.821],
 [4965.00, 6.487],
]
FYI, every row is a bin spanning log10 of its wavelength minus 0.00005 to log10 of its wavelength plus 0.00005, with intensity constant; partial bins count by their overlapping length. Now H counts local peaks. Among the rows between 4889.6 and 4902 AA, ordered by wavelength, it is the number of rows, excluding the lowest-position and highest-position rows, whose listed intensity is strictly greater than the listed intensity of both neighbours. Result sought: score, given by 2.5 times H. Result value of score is 5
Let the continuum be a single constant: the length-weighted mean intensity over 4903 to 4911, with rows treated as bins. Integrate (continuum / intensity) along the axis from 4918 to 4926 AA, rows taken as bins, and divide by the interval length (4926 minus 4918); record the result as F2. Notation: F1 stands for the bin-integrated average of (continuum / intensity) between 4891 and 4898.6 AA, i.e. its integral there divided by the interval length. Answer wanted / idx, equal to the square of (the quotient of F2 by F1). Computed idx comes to 1.24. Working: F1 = 1.06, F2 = 1.18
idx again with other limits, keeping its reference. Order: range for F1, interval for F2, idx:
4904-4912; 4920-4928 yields 1.23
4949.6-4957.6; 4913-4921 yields 1.10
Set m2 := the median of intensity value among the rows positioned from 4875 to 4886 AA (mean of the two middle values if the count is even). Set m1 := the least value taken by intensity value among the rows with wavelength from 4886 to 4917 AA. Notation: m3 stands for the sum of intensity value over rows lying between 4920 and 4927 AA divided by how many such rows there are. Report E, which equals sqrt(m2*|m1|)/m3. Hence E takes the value 1.04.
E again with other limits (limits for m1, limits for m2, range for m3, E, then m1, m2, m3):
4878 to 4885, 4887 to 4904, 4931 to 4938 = 0.91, 6.28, 7.46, 7.6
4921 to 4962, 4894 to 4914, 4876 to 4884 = 0.84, 5.016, 7.59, 7.4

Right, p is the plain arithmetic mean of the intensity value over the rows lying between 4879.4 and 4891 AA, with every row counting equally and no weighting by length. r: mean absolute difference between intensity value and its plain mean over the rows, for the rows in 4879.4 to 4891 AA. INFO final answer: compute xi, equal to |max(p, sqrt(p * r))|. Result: 7.34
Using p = 7.34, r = 0.36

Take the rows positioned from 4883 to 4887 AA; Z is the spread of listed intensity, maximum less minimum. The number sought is 1.49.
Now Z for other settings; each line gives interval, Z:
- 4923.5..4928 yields 1.60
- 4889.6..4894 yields 1.18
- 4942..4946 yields 1.06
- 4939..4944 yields 1.54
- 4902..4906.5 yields 1.49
